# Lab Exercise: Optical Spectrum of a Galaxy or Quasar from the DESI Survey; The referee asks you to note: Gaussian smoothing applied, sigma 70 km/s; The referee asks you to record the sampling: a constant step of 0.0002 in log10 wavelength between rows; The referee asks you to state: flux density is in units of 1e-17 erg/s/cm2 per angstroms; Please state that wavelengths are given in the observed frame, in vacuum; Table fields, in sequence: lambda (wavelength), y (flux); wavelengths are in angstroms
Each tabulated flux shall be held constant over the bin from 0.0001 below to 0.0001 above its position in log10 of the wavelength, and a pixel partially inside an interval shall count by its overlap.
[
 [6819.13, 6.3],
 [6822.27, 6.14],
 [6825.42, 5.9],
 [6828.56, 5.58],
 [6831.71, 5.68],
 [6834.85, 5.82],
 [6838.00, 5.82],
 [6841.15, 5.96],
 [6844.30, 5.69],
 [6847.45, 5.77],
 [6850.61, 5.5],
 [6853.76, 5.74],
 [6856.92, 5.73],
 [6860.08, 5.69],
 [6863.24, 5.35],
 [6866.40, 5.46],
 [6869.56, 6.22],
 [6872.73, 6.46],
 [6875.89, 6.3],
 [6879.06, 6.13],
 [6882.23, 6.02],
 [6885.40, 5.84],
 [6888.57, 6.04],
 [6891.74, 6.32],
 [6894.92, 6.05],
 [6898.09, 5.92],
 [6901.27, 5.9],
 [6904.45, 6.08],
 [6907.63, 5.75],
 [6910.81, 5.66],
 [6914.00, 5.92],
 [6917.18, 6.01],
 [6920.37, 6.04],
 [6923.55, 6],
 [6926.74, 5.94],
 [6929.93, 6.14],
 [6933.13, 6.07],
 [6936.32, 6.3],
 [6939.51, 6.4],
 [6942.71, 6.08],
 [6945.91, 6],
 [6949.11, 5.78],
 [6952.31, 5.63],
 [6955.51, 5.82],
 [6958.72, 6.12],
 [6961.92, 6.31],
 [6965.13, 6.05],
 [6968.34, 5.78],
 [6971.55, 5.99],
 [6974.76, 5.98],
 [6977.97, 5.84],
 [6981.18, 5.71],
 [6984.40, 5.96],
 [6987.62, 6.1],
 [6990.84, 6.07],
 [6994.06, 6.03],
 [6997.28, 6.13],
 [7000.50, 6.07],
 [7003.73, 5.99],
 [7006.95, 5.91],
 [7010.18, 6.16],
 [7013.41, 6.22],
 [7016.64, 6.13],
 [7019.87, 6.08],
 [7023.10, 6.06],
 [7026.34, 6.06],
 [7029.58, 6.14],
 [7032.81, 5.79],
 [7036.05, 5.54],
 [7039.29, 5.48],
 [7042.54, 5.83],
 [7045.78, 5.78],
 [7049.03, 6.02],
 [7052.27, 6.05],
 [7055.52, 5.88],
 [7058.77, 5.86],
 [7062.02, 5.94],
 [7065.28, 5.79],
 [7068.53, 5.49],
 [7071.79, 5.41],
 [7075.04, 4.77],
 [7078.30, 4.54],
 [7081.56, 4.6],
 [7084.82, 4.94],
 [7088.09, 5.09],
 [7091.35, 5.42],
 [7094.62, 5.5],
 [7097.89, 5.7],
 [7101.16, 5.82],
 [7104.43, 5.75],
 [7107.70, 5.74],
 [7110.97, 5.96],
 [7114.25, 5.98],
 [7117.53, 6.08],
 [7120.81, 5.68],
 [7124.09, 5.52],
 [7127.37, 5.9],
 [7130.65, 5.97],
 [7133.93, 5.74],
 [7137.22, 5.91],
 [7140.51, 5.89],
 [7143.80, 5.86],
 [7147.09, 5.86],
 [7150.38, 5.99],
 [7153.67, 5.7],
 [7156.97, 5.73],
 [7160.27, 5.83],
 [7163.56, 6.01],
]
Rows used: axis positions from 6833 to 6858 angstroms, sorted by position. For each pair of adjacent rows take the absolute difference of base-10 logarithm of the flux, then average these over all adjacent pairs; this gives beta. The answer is 0.011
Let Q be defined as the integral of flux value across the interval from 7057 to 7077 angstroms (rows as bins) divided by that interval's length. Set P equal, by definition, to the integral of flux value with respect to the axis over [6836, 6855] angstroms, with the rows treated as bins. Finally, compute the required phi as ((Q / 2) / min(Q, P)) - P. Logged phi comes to -109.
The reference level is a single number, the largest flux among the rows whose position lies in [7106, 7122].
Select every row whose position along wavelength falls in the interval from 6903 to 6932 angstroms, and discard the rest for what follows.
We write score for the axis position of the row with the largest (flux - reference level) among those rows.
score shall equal 6929.93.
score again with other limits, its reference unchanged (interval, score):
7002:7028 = 7013.41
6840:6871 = 6869.56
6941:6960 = 6958.72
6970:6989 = 6987.62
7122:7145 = 7130.65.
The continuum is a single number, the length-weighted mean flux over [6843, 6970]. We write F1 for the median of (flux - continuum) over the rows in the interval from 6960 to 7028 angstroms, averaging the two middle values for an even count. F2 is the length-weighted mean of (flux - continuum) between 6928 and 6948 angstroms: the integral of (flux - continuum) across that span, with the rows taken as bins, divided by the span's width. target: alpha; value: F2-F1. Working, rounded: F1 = 0.11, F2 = 0.2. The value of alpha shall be 0.09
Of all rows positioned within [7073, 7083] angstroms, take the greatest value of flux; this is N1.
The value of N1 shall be 4.77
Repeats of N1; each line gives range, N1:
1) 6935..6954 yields 6.4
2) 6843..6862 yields 5.77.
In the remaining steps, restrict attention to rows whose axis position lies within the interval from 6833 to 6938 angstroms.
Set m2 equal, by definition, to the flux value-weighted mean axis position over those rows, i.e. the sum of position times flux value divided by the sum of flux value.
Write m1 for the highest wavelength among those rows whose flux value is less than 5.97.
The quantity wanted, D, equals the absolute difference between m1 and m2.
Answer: 40.7 angstroms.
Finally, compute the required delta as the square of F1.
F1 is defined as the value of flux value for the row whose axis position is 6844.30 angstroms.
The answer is 32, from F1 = 5.69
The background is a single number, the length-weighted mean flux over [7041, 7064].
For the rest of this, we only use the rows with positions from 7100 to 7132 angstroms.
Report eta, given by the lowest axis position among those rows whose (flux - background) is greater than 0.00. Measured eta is 7110.97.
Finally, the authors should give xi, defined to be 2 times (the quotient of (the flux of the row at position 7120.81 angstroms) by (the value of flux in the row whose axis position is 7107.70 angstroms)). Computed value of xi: 1.98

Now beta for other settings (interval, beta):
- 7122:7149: 0.010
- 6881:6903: 0.013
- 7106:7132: 0.014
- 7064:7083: 0.022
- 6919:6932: 0.007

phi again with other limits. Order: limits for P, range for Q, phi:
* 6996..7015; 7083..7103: -115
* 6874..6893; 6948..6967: -116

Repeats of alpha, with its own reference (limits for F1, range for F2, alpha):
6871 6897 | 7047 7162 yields -0.43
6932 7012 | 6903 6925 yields -0.11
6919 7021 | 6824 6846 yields -0.27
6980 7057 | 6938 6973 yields -0.04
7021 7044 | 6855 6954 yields 0.14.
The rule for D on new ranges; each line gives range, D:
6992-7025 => 1.7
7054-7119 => 24.1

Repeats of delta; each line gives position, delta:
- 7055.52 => 35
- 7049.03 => 36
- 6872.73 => 42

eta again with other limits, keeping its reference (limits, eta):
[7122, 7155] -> 7130.65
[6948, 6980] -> 6958.72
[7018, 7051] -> 7019.87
